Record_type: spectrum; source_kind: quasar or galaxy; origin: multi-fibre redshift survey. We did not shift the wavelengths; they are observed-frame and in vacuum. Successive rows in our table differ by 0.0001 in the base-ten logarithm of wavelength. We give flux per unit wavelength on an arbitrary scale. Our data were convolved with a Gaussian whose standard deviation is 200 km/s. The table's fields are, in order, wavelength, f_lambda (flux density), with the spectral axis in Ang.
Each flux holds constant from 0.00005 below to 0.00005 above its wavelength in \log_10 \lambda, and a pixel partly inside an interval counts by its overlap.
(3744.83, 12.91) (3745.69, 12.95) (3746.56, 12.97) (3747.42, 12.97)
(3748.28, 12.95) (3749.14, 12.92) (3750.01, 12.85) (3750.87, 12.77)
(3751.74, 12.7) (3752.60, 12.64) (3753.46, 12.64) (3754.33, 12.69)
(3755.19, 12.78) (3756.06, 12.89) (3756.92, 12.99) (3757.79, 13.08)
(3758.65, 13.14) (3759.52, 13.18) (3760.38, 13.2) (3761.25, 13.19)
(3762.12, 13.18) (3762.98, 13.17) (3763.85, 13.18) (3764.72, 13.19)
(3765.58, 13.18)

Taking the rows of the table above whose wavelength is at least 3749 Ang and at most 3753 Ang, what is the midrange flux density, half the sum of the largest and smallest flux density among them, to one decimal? 12.8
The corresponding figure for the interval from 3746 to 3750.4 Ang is 12.9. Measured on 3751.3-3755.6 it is 12.7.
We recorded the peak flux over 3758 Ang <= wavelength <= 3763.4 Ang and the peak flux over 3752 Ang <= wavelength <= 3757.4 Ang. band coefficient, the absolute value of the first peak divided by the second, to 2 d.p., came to 1.02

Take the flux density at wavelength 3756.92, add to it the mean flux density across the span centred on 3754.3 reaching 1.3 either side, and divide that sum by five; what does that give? 5.14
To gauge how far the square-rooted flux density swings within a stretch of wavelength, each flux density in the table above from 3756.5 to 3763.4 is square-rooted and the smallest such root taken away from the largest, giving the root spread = 0.029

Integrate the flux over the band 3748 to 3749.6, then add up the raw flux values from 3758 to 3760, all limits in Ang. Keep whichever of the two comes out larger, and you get 26.3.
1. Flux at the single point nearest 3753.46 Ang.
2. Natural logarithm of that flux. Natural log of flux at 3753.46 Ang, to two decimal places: 2.54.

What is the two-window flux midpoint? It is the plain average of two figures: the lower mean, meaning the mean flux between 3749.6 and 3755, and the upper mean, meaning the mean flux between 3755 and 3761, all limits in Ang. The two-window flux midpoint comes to 12.9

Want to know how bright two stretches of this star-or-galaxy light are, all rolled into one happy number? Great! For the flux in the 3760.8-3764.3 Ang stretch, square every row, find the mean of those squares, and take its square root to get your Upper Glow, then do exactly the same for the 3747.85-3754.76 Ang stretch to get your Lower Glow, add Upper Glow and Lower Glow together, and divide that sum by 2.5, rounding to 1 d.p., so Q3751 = 10.4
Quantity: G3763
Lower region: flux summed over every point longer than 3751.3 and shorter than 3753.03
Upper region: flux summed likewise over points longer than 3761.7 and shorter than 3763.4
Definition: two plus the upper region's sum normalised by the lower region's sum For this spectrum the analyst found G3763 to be 3.04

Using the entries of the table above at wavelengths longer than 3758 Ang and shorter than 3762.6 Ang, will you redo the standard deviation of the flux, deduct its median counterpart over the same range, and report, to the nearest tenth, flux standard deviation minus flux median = -13.2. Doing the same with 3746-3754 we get -12.7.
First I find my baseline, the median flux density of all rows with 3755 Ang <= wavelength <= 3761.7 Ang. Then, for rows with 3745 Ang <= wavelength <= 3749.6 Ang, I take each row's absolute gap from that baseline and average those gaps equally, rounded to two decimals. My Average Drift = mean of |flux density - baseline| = 0.16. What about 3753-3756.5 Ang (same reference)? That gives 0.36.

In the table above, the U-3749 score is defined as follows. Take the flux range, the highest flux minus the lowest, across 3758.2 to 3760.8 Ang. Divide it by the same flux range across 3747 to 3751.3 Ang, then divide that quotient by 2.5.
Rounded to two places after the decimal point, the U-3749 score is 0.12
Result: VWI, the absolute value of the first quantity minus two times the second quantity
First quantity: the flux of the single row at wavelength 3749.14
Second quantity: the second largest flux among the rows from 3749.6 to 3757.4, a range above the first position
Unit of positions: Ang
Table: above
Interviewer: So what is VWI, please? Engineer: 12.9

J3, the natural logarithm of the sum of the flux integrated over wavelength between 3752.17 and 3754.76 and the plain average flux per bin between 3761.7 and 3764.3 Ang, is 3.83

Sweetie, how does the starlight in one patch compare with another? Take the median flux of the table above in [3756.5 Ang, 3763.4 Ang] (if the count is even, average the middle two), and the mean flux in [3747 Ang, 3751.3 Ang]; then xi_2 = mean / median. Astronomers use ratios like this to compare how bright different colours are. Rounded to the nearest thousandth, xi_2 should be 0.979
